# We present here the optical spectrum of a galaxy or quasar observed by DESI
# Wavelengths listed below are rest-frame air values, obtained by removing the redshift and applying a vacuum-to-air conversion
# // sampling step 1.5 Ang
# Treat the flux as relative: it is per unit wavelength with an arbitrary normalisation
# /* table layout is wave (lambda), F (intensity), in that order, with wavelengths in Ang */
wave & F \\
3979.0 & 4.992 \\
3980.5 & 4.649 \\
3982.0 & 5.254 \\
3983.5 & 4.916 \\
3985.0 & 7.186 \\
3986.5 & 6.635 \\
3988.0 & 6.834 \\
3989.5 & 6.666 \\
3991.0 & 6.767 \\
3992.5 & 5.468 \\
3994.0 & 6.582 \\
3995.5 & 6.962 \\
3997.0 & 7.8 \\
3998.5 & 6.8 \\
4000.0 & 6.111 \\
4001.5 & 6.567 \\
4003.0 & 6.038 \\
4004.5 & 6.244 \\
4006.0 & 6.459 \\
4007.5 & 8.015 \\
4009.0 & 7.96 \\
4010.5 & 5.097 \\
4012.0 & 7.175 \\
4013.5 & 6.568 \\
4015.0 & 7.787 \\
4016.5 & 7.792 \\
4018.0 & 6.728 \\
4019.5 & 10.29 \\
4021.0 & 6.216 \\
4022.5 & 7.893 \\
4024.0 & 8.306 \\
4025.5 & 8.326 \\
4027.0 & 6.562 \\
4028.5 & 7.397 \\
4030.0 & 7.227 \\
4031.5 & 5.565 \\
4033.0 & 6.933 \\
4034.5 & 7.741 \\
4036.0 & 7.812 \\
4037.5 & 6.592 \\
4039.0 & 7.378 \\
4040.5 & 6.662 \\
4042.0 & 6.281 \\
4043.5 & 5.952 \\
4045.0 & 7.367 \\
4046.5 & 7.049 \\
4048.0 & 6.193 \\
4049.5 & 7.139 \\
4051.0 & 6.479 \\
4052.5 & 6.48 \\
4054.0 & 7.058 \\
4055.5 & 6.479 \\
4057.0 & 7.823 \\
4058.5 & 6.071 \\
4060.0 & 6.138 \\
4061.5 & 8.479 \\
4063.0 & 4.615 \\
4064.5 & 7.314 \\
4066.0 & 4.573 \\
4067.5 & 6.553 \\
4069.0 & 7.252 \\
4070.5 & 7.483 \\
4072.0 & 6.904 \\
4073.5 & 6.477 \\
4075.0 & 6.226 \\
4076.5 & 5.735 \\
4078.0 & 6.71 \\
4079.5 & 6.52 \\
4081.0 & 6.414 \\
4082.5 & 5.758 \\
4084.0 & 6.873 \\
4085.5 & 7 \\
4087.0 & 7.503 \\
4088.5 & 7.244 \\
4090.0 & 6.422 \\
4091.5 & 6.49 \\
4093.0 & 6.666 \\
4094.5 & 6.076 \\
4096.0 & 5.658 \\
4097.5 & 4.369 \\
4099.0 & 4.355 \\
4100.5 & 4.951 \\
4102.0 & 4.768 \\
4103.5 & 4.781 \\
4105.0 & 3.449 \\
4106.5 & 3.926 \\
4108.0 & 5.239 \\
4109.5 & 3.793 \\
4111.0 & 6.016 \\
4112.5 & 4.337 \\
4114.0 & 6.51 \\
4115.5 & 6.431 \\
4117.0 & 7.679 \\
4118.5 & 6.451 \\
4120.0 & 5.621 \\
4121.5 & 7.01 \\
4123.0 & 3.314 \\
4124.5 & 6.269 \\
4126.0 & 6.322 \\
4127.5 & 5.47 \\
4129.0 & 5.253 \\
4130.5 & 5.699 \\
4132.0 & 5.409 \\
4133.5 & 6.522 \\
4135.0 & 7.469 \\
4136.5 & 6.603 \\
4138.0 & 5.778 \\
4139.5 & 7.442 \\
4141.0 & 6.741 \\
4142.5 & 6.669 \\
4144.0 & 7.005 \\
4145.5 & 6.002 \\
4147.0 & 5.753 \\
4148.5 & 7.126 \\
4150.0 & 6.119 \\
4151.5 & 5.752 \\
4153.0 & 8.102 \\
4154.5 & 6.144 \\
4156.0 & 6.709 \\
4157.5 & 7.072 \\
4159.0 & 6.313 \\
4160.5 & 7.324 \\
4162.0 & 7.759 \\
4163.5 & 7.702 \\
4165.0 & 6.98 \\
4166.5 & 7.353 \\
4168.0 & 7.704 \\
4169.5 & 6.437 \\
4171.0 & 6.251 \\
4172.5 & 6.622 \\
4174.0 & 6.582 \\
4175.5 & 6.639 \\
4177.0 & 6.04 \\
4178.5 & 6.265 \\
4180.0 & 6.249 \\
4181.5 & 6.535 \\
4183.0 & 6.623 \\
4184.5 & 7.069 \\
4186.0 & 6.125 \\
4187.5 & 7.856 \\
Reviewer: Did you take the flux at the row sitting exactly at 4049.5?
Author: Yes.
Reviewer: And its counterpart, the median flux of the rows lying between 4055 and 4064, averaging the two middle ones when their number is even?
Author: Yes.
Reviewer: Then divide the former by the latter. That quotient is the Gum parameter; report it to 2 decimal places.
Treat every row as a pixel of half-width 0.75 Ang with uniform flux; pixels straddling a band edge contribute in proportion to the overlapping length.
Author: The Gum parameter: 1.13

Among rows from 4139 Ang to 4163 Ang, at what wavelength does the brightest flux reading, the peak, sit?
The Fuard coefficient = 4153.0 Ang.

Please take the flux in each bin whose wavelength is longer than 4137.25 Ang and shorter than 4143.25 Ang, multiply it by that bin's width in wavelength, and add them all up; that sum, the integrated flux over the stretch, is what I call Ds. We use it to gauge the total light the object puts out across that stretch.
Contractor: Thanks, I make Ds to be 40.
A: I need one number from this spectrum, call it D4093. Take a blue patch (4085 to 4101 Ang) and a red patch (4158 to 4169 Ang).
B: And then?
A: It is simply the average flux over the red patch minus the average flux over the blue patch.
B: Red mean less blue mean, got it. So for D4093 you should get 1.2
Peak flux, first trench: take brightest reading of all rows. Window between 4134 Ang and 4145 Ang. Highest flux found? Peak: 7.469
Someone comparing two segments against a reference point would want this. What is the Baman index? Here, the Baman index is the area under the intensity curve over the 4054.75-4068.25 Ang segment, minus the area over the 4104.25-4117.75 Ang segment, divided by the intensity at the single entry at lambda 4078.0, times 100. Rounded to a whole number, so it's 238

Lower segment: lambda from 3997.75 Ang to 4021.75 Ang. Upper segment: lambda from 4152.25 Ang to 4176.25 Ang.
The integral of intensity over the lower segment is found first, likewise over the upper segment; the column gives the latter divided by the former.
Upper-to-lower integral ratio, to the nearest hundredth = 1.00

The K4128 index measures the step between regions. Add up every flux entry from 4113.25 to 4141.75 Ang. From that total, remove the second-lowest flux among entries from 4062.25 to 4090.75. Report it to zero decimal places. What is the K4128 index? 113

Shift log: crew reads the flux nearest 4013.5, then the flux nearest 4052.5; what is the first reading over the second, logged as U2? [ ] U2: 1.01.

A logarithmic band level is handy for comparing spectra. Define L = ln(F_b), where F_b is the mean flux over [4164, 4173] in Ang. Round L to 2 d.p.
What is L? 1.93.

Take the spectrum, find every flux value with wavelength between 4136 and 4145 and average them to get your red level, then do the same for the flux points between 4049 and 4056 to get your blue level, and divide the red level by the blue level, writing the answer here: 1.00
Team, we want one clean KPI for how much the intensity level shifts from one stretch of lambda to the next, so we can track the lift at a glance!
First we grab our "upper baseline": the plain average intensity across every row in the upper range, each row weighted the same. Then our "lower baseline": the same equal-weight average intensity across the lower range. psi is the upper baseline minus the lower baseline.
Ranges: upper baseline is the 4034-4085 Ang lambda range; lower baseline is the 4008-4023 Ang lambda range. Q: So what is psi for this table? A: -0.69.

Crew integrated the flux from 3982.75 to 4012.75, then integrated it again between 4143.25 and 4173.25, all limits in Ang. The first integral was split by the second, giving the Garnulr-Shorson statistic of 0.97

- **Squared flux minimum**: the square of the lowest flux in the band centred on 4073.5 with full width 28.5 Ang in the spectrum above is 21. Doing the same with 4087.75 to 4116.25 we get 12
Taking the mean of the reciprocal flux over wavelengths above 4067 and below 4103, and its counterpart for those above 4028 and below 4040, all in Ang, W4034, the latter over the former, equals 0.87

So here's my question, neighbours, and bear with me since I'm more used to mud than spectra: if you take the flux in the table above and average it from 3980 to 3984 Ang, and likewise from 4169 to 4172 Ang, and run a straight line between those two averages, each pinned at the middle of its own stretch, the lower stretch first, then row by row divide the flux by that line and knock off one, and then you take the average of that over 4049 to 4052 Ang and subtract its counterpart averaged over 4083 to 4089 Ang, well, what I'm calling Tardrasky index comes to 0.00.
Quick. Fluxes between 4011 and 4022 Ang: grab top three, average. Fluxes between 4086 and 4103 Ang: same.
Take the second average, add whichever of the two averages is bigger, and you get 15.8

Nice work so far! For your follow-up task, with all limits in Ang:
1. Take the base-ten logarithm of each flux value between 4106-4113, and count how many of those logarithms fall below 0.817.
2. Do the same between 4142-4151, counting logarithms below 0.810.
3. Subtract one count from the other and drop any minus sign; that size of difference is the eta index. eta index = 2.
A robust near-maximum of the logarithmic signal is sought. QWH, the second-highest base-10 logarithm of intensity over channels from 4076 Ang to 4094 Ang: 0.86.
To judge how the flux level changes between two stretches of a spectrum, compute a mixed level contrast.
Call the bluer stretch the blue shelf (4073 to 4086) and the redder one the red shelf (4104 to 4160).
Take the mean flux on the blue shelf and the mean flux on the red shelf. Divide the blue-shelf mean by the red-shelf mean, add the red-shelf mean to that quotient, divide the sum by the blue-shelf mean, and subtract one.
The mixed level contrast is 0.11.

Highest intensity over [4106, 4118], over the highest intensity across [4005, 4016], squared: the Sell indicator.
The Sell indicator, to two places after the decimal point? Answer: 0.92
